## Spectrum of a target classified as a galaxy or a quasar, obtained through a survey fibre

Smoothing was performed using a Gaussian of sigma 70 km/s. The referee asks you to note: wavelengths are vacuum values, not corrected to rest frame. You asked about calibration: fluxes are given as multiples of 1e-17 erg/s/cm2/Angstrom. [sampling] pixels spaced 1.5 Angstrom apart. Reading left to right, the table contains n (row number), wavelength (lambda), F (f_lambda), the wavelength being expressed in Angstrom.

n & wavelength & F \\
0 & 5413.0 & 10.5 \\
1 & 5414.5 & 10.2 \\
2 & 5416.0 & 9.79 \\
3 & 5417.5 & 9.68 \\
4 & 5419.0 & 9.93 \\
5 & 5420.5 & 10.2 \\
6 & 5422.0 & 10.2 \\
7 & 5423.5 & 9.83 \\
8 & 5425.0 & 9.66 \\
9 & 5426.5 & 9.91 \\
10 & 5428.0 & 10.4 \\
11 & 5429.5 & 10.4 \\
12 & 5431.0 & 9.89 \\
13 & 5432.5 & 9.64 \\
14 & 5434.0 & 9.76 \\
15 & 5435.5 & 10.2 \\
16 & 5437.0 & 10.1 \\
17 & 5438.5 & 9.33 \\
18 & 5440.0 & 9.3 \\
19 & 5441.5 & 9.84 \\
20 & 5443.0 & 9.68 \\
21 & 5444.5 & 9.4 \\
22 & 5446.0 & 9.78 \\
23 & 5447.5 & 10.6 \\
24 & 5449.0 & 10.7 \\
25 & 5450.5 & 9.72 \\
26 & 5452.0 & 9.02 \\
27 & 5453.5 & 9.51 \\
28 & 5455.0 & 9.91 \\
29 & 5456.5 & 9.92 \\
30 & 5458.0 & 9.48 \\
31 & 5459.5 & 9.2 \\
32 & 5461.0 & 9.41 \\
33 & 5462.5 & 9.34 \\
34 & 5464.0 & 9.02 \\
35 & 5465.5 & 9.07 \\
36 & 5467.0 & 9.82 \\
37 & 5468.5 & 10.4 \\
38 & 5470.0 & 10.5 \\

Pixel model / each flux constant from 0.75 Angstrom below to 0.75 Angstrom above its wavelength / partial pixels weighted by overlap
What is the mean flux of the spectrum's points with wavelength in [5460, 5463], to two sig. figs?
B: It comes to 9.4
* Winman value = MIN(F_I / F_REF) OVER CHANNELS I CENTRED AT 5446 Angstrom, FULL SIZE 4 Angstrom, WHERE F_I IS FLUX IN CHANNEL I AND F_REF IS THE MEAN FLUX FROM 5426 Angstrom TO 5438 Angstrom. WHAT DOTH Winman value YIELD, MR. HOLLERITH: 0.94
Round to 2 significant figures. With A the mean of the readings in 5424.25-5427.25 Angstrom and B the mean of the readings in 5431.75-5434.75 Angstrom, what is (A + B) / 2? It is 9.7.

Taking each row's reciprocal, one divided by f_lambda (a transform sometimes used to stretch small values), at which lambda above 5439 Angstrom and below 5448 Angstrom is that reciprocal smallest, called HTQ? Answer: 5447.5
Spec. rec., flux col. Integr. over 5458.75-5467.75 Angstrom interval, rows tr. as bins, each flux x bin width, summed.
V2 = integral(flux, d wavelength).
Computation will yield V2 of 83.8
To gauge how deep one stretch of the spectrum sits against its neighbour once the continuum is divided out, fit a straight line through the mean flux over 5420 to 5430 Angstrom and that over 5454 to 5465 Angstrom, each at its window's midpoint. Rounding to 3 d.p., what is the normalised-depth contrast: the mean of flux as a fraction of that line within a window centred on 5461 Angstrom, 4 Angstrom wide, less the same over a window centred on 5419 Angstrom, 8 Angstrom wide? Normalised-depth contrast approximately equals 0.010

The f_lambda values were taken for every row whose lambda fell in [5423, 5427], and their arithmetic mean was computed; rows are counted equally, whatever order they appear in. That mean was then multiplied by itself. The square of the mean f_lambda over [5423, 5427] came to 96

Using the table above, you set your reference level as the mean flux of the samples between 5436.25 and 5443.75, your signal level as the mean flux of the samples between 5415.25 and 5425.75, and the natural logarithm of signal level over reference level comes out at 0.03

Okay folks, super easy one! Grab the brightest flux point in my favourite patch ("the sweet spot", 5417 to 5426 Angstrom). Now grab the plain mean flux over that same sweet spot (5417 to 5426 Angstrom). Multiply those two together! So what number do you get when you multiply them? 101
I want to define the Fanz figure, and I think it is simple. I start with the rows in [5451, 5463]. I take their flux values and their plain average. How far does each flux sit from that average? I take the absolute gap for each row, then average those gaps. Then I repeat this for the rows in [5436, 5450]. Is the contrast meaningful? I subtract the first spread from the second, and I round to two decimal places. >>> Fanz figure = 0.17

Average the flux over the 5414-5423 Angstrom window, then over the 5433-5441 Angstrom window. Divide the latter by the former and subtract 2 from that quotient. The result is -1.03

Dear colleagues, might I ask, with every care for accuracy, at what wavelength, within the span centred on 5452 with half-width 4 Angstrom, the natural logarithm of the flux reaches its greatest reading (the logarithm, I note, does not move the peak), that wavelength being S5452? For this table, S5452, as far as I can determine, 5449.0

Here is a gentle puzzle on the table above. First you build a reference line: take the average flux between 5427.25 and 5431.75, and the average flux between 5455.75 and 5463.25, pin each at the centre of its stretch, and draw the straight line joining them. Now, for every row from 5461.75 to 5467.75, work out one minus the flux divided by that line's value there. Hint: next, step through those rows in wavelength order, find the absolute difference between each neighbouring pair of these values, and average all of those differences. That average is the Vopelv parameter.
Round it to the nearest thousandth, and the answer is 0.041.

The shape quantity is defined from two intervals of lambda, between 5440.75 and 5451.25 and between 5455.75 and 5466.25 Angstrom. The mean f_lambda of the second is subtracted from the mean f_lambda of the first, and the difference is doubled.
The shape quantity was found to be 1.2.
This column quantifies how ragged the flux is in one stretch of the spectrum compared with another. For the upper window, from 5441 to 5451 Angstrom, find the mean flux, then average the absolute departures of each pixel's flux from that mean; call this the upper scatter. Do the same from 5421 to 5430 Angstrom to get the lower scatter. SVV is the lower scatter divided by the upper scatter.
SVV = 0.68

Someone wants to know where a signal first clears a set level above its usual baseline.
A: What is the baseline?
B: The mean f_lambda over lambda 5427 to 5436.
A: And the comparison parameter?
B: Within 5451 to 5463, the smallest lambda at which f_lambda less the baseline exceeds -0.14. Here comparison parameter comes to 5455.0 Angstrom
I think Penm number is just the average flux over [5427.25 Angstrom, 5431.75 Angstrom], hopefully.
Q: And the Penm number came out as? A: 10.2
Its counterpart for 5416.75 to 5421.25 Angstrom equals 9.9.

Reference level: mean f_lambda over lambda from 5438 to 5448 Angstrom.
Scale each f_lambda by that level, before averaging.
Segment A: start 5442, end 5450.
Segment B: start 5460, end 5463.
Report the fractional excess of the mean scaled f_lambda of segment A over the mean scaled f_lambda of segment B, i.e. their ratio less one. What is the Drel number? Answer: 0.07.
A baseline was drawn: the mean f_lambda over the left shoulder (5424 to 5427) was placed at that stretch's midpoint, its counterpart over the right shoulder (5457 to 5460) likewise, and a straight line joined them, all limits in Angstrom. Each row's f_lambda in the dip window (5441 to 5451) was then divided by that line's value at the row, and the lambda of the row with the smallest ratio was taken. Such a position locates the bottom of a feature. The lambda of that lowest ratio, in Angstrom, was 5444.5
